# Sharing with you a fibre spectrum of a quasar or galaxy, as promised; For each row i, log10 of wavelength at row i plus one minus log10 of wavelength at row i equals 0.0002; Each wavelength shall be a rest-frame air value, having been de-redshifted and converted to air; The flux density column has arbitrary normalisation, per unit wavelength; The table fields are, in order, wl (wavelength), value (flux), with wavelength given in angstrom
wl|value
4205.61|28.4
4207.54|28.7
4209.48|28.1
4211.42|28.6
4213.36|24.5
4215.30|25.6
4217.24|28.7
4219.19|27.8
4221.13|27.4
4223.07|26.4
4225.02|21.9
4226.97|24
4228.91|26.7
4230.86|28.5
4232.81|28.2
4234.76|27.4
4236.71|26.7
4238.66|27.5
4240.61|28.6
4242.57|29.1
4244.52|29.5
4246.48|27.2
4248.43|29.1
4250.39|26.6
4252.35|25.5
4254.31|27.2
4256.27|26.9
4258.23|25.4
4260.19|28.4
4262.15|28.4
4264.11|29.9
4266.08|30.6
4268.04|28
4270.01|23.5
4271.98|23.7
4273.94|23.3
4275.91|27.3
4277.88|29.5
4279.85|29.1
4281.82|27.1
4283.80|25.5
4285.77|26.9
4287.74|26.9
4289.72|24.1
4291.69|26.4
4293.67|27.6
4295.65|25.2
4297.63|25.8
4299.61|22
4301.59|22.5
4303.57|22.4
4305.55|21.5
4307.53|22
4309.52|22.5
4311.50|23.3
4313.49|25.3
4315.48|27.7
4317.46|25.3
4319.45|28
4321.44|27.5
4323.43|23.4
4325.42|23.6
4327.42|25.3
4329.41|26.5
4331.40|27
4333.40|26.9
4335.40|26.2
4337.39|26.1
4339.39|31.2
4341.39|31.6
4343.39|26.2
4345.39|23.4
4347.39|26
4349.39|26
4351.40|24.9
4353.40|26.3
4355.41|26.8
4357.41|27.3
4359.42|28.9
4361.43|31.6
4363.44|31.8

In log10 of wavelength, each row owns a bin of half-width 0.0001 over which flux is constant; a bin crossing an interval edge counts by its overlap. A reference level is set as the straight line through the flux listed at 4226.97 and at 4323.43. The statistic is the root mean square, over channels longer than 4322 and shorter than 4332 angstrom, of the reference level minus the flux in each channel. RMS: 2.3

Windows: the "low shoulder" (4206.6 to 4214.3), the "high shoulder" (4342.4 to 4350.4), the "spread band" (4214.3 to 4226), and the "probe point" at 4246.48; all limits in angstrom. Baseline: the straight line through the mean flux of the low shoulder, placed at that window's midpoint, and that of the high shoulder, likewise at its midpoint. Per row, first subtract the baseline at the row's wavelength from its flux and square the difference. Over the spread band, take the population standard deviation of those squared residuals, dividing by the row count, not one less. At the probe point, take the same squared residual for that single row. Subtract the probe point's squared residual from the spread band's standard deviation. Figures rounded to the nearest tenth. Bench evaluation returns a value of 10.2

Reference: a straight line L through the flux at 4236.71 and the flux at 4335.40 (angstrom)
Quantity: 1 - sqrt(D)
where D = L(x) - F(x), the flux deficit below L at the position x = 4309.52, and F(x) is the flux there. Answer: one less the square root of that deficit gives -1.0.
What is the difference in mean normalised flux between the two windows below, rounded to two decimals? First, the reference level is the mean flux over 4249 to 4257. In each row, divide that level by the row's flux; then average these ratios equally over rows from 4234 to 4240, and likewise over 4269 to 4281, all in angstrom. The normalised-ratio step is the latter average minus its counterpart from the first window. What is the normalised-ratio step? 0.05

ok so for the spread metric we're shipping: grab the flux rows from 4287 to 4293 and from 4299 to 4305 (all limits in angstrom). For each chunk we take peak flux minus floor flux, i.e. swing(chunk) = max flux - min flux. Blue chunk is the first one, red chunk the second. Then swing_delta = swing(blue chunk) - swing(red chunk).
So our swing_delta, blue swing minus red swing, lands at 2.3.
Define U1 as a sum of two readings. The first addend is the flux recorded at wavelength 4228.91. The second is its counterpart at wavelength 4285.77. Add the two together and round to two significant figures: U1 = 54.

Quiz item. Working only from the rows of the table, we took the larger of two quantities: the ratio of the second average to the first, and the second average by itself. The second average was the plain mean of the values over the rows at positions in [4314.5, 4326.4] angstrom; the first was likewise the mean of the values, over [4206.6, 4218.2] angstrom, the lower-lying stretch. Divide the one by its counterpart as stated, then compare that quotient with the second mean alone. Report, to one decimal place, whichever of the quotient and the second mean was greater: 25.9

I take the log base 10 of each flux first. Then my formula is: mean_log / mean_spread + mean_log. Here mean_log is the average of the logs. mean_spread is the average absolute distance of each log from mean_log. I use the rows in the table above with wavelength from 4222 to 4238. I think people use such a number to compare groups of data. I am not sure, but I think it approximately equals 51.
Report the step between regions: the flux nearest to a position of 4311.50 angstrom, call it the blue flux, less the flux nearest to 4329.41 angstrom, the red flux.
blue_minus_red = -3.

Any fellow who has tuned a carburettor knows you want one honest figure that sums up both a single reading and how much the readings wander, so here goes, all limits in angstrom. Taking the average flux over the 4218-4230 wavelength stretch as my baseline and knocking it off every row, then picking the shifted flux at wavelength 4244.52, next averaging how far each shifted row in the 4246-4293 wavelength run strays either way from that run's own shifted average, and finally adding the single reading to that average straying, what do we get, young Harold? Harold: 5.3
